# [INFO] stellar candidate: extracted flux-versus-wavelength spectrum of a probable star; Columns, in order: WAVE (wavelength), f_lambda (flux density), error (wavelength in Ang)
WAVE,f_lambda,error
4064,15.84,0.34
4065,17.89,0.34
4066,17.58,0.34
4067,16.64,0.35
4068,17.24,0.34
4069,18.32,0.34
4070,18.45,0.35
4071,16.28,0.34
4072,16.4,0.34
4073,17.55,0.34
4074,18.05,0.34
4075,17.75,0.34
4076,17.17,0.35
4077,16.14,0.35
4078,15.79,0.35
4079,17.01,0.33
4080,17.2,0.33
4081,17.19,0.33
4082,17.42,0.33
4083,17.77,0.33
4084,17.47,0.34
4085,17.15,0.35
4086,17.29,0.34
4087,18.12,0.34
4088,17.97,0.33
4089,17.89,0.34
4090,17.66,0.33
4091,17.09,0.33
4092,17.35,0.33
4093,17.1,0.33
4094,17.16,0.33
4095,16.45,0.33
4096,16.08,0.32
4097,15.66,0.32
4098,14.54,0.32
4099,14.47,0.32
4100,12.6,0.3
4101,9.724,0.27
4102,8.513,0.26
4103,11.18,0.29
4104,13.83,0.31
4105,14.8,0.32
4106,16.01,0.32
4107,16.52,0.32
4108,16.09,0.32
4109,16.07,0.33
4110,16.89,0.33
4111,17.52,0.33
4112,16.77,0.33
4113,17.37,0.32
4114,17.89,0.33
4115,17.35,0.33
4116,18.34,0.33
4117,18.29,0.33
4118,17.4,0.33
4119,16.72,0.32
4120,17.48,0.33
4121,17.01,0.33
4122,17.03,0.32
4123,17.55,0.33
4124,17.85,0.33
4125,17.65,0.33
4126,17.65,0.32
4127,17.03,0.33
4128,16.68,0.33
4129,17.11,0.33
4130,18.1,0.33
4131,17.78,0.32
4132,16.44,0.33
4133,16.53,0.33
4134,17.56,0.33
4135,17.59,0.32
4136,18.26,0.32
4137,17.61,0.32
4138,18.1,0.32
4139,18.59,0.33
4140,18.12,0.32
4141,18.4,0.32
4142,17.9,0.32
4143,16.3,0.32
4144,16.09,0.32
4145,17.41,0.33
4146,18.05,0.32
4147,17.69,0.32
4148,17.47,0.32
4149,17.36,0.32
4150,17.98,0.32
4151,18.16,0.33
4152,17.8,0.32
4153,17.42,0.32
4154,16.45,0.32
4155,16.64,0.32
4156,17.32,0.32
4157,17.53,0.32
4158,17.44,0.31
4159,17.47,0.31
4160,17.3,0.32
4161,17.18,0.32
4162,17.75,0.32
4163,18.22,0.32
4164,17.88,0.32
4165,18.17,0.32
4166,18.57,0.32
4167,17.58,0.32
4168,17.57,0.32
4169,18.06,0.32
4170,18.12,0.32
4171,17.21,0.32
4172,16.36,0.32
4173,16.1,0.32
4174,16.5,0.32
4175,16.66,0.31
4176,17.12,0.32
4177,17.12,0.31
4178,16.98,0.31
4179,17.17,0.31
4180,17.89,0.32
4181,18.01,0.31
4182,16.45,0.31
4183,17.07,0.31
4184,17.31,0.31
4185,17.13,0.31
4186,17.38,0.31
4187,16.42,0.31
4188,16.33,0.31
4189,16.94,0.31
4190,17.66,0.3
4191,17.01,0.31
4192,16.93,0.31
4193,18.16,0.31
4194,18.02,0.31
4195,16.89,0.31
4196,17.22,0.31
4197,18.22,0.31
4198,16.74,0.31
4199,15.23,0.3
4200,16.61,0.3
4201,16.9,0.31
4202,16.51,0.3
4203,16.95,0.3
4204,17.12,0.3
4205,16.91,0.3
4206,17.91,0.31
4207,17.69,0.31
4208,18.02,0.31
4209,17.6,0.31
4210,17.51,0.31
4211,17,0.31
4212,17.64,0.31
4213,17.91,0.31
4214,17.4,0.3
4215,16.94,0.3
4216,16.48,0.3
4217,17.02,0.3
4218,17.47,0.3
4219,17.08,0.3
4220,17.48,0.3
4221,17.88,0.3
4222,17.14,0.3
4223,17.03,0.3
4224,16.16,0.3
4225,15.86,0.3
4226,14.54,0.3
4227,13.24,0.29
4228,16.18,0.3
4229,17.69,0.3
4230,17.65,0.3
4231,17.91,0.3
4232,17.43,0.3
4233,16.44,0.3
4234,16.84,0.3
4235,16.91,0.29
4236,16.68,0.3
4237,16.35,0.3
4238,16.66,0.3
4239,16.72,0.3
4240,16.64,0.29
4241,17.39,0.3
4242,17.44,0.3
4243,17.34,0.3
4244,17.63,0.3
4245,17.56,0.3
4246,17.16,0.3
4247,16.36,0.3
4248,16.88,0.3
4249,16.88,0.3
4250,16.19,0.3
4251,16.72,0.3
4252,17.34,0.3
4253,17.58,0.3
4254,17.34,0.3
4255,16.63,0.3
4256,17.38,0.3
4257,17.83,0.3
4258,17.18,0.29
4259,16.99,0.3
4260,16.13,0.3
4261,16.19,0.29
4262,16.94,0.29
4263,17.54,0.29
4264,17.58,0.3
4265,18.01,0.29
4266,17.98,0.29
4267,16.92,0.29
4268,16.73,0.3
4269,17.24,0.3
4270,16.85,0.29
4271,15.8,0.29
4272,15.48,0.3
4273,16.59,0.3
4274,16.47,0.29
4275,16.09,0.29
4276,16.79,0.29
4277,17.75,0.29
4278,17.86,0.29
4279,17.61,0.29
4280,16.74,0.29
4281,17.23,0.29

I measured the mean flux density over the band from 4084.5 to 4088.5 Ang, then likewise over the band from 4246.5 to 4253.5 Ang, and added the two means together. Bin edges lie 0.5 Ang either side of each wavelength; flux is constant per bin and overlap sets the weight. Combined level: 34.5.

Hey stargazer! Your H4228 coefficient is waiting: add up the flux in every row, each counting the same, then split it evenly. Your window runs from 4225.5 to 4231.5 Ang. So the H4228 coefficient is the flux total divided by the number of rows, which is 16.2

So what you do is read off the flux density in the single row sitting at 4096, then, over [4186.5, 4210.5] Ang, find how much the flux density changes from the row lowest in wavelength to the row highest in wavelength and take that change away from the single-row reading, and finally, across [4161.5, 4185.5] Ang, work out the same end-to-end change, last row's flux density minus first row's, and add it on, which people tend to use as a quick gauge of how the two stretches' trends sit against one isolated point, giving 14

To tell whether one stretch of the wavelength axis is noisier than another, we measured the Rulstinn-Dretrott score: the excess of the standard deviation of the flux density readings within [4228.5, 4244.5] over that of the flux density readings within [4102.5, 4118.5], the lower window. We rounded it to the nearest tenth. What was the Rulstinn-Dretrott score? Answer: -1.3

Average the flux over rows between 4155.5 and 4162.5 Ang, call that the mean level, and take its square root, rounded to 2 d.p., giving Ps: 4.17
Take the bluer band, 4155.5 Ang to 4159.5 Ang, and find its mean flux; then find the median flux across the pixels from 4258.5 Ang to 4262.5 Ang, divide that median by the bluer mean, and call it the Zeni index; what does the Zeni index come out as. 0.95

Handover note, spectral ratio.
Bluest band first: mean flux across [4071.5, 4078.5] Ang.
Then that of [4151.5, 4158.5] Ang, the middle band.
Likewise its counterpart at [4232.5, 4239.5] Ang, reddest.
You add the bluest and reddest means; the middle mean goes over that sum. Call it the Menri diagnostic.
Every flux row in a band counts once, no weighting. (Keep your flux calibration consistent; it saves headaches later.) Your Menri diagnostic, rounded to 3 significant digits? 0.512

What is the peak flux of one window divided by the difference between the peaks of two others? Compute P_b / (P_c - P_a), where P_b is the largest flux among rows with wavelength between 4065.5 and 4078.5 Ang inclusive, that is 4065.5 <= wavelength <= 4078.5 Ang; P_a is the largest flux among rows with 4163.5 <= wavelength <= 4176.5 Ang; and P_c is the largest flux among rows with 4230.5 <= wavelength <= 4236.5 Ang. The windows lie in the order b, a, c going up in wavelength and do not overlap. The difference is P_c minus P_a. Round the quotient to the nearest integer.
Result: -28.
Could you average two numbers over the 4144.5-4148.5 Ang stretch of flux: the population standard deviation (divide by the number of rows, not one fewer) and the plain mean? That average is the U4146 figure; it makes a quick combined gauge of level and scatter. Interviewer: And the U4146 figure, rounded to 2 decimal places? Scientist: 8.95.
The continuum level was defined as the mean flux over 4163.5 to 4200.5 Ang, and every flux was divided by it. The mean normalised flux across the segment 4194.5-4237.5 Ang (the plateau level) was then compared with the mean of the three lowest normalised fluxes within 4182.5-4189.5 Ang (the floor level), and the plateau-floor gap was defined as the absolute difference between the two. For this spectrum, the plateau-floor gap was 0.022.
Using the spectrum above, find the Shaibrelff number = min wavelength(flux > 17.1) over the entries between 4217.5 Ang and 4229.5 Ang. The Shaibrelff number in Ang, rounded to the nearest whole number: 4218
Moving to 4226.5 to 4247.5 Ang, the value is 4229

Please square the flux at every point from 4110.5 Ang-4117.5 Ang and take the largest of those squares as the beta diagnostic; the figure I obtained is 336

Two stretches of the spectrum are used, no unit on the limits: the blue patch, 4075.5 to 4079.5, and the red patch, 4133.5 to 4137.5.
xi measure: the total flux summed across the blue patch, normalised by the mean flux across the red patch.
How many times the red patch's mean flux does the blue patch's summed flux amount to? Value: 3.72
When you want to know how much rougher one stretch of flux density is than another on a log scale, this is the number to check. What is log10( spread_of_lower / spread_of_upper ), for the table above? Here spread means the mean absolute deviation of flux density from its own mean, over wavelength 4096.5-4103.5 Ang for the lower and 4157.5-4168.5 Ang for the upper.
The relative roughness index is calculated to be 0.81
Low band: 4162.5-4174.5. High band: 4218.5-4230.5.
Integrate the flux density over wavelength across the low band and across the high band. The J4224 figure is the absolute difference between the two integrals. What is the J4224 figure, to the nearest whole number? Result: 12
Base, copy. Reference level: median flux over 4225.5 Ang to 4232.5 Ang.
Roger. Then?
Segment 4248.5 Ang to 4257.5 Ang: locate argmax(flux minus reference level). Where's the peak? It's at 4257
